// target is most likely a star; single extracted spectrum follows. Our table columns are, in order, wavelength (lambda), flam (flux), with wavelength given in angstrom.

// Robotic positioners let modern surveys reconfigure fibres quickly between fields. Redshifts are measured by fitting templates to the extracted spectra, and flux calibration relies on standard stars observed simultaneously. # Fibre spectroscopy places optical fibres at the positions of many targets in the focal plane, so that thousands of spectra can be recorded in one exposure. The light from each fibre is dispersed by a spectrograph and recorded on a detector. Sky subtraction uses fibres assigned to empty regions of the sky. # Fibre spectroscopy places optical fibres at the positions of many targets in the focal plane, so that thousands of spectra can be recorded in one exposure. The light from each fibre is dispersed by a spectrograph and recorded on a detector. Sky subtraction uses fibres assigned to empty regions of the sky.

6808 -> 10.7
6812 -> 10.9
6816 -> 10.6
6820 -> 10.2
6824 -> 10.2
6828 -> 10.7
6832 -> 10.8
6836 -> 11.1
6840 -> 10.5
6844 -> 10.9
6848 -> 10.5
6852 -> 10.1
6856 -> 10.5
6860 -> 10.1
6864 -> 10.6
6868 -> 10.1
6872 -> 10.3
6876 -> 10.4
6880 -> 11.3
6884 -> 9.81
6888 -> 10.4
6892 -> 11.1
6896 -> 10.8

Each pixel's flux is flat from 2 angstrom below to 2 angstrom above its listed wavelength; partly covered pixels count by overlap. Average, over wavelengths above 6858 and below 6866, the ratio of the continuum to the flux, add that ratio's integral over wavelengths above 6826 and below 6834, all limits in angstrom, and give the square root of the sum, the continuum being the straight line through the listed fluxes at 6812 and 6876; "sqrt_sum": 3.00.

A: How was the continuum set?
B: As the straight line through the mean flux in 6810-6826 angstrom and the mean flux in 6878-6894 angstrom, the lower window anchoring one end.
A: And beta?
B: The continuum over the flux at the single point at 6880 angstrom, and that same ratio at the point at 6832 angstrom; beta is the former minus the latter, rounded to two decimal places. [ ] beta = -0.03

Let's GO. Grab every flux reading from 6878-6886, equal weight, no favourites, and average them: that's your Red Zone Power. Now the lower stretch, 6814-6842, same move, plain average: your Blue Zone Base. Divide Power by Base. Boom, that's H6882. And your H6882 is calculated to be 1.00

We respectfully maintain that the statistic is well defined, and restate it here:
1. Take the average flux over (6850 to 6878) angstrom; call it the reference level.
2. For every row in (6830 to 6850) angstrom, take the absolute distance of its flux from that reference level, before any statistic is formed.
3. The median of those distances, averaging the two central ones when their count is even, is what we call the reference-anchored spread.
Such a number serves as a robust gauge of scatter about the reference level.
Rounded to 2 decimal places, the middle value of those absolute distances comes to 0.50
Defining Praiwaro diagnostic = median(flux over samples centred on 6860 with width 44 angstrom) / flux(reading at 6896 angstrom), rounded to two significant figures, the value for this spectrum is 0.97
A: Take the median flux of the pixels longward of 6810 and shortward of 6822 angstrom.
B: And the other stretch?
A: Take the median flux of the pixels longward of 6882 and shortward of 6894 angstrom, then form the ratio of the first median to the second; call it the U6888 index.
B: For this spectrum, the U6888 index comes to 1.02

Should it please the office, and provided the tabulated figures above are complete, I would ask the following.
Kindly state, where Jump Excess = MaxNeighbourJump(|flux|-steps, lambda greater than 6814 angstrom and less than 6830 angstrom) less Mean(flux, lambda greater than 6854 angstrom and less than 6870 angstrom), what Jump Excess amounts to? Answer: -9.8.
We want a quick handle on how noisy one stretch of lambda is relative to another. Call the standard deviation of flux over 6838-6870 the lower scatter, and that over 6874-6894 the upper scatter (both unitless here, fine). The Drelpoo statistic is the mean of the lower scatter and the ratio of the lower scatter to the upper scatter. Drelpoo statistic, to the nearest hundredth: 0.39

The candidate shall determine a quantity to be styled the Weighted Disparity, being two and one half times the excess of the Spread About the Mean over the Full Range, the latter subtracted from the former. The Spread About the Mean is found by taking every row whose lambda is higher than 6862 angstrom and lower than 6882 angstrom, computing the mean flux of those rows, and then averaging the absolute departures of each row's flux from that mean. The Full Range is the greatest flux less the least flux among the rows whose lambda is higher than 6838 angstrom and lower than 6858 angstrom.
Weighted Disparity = -1.2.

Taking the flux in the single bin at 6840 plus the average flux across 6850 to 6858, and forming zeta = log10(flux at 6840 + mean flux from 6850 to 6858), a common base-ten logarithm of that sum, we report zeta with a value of 1.32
